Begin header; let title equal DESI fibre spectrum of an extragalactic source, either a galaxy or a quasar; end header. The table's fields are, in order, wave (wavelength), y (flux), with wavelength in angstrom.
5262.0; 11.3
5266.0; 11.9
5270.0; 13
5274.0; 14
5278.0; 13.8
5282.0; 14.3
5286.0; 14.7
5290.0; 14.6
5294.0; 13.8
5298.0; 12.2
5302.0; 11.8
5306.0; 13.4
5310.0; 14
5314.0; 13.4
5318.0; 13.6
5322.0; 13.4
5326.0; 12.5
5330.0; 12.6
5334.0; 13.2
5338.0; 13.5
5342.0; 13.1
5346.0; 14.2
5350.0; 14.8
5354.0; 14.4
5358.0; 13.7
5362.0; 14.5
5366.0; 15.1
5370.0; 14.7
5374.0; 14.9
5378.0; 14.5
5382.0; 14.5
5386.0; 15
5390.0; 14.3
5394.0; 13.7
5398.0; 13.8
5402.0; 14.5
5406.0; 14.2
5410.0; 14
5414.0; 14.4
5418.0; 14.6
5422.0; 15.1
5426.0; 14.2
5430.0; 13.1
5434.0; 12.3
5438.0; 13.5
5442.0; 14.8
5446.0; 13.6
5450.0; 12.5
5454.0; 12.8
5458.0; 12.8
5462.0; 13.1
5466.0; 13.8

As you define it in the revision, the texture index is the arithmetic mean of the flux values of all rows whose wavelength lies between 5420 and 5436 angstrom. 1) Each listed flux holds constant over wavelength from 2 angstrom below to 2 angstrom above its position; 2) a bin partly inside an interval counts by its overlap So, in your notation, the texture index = 13.7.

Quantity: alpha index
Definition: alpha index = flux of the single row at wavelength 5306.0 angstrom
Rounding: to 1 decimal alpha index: 13.4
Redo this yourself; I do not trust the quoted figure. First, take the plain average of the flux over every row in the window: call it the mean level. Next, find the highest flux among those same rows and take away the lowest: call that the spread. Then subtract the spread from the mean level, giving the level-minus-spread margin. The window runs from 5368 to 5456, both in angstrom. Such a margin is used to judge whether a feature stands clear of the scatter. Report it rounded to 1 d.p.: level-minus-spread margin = 11.2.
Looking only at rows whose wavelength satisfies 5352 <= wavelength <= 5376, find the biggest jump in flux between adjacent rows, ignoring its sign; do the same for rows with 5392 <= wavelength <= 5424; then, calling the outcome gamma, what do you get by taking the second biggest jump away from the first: 0.1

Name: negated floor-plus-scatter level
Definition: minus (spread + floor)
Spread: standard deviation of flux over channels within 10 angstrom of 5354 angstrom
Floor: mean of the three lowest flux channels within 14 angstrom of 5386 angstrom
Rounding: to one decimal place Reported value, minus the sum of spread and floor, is -14.3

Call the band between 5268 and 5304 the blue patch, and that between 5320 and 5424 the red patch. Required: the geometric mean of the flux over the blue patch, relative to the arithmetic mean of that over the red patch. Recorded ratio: 0.96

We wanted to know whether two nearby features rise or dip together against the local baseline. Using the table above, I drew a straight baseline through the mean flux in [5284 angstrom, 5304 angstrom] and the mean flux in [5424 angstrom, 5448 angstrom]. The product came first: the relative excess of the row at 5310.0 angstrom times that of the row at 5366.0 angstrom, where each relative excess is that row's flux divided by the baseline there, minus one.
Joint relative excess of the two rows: 0.005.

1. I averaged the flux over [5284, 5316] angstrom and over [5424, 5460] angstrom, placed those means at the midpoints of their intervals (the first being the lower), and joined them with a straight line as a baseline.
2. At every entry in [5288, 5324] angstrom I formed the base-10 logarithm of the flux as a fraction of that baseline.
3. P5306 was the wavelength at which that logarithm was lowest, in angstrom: 5302.0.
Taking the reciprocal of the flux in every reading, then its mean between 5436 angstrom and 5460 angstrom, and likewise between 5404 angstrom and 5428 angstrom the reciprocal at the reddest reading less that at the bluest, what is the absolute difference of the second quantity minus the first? 0.075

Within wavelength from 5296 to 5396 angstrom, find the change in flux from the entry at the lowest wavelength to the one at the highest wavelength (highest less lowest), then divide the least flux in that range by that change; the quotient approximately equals 8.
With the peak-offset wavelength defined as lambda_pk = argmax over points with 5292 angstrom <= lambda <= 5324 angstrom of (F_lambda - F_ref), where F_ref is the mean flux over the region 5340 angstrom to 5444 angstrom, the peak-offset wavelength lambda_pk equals 5310.0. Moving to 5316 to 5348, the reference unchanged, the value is 5346.0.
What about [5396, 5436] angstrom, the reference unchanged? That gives 5422.0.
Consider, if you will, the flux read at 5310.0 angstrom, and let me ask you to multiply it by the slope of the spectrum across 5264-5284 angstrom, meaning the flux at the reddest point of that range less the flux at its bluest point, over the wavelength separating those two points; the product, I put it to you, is 2.10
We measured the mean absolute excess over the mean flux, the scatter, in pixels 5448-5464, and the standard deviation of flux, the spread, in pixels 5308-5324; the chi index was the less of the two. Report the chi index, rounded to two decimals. 0.15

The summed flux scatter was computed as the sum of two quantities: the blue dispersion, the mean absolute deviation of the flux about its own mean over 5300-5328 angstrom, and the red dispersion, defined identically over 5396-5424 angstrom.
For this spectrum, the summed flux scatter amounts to 0.89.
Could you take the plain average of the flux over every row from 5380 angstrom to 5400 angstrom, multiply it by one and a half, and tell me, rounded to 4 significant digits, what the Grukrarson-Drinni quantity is 21.39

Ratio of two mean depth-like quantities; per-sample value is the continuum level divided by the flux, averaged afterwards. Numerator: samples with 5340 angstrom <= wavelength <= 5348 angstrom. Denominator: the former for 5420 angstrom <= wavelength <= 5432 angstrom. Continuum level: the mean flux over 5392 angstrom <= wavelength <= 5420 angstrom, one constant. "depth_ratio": 1.03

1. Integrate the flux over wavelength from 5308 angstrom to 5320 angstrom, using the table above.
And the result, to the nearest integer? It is 164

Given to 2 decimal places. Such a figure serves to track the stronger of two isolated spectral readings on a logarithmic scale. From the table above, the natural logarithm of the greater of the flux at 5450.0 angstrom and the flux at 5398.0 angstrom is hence 2.62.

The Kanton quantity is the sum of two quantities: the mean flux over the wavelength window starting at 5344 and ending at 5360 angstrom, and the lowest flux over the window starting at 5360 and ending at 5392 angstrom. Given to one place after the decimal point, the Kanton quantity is 28.6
